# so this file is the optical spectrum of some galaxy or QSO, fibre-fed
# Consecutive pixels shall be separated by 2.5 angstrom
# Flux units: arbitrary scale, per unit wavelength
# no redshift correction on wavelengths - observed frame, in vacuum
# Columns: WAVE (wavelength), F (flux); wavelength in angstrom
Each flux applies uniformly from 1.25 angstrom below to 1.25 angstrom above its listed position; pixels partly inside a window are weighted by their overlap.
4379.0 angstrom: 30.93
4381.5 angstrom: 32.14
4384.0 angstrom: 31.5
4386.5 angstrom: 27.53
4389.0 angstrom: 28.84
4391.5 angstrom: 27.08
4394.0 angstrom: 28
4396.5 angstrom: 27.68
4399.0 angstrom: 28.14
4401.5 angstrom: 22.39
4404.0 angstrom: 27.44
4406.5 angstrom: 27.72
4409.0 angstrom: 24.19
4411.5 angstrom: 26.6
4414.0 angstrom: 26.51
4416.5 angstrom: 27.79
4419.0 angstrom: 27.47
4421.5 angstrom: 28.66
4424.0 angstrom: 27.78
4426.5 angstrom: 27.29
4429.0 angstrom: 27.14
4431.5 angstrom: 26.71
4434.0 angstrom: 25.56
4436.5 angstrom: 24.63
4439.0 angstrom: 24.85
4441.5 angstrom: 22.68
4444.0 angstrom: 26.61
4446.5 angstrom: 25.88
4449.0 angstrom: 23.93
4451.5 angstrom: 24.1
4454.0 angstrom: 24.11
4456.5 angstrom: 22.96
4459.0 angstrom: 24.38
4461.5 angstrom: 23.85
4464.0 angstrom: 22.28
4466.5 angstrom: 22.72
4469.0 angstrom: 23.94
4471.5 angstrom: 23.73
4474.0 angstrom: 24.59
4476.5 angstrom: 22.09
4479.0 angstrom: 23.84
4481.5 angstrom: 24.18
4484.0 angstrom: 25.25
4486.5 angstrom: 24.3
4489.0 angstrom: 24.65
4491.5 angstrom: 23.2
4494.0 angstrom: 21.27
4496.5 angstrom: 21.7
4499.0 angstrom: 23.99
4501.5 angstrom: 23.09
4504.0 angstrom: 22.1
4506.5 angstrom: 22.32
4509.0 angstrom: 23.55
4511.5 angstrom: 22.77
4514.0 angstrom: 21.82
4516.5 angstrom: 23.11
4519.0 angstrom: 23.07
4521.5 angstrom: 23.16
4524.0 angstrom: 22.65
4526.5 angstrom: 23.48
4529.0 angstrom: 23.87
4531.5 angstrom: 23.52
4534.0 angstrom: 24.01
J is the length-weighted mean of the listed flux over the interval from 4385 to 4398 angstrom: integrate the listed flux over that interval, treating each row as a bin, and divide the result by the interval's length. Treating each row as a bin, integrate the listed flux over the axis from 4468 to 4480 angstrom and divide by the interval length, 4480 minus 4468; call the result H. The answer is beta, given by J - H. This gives 4.3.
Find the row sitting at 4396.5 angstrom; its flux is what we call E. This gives 27.68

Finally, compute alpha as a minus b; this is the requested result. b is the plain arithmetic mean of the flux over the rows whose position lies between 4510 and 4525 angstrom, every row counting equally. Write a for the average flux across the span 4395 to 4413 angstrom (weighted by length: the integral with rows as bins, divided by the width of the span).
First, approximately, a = 26.3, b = 23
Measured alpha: 3.6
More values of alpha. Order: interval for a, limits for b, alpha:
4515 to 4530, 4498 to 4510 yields 0.2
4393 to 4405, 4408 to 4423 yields -0.2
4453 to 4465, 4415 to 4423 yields -4.4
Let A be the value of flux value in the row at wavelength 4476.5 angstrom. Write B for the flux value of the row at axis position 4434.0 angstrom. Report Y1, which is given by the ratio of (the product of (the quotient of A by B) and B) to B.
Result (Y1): 0.86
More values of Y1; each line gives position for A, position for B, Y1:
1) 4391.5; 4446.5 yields 1.05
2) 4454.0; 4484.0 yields 0.95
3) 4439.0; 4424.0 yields 0.89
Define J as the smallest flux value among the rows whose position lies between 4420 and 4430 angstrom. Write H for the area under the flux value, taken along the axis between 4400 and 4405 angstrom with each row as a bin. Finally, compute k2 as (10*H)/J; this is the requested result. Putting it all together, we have 46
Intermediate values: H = 125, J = 27.14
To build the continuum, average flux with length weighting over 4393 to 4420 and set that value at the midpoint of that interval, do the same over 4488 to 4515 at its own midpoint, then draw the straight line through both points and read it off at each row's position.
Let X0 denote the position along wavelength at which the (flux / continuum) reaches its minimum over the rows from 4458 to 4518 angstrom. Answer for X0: 4464.0 angstrom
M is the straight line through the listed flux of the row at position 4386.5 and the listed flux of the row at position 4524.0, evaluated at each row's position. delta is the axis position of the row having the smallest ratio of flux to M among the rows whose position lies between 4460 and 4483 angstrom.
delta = 4464.0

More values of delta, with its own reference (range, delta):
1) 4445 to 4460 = 4456.5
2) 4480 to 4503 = 4494.0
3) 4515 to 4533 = 4524.0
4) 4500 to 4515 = 4504.0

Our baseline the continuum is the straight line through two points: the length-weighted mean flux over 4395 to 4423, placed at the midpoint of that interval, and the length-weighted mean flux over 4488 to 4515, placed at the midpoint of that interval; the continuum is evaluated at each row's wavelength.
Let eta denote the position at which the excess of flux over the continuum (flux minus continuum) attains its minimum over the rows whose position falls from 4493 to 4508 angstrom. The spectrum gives 4494.0 angstrom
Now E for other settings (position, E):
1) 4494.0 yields 21.27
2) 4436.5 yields 24.63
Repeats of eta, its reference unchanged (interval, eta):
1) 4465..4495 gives 4494.0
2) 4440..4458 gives 4441.5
